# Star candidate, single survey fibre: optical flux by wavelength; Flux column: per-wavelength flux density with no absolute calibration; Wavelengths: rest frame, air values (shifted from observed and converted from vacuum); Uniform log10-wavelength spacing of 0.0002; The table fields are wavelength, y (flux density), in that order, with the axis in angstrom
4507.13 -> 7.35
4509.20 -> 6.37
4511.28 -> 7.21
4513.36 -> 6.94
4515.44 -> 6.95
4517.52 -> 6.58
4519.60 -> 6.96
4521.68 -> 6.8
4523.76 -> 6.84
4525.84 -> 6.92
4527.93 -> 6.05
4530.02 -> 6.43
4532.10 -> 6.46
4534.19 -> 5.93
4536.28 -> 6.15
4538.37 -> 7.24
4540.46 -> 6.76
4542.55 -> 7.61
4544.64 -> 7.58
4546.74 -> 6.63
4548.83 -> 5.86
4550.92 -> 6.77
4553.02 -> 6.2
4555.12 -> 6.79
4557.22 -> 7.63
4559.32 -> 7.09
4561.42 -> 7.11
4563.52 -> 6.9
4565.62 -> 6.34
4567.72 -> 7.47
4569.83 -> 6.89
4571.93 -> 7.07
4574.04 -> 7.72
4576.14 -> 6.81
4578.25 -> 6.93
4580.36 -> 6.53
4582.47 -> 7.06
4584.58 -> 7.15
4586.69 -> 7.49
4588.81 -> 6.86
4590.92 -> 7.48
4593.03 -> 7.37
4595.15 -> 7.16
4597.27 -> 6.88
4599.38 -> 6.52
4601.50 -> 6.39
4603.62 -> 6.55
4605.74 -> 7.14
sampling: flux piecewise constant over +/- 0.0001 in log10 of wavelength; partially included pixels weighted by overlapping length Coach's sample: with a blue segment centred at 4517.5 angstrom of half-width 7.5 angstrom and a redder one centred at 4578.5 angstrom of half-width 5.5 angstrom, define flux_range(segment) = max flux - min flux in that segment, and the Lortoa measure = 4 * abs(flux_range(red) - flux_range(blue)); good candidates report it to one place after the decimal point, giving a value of 2.2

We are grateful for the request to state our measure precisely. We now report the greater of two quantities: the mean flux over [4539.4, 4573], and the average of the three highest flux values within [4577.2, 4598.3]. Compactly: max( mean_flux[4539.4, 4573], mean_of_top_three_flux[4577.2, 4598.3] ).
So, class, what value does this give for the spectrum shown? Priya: 7.45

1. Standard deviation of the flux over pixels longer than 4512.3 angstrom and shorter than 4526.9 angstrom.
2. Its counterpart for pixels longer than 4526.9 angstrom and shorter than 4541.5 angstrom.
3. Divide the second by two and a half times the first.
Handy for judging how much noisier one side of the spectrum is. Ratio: 1.34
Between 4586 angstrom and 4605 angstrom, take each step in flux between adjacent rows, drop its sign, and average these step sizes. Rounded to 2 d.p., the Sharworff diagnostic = 0.31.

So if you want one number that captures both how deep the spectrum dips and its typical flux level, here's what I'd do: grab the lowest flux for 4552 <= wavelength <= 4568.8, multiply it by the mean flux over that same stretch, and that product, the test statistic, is 43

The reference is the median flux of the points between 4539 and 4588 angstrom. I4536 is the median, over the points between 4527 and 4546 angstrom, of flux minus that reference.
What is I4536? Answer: -0.47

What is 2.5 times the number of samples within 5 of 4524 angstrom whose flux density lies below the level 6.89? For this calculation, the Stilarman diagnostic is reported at 7.5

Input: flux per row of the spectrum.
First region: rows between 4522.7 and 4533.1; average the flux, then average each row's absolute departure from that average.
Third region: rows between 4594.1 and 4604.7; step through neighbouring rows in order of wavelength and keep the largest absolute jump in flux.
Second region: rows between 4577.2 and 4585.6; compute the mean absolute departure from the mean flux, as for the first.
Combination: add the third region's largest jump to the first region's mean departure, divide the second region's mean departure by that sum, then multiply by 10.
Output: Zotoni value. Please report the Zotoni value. 3.1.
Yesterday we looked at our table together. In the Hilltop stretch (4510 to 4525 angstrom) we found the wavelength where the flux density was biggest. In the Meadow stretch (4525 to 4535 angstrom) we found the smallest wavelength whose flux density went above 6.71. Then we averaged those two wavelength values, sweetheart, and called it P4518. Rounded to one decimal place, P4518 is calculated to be 4518.6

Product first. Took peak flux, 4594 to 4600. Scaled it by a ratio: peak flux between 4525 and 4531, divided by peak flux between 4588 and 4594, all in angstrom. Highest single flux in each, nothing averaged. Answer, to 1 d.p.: 6.6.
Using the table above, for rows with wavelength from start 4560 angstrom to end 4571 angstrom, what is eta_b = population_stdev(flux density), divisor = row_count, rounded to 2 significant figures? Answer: 0.37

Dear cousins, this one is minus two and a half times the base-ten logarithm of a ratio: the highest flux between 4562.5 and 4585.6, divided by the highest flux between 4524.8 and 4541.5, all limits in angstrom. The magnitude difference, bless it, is -0.070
